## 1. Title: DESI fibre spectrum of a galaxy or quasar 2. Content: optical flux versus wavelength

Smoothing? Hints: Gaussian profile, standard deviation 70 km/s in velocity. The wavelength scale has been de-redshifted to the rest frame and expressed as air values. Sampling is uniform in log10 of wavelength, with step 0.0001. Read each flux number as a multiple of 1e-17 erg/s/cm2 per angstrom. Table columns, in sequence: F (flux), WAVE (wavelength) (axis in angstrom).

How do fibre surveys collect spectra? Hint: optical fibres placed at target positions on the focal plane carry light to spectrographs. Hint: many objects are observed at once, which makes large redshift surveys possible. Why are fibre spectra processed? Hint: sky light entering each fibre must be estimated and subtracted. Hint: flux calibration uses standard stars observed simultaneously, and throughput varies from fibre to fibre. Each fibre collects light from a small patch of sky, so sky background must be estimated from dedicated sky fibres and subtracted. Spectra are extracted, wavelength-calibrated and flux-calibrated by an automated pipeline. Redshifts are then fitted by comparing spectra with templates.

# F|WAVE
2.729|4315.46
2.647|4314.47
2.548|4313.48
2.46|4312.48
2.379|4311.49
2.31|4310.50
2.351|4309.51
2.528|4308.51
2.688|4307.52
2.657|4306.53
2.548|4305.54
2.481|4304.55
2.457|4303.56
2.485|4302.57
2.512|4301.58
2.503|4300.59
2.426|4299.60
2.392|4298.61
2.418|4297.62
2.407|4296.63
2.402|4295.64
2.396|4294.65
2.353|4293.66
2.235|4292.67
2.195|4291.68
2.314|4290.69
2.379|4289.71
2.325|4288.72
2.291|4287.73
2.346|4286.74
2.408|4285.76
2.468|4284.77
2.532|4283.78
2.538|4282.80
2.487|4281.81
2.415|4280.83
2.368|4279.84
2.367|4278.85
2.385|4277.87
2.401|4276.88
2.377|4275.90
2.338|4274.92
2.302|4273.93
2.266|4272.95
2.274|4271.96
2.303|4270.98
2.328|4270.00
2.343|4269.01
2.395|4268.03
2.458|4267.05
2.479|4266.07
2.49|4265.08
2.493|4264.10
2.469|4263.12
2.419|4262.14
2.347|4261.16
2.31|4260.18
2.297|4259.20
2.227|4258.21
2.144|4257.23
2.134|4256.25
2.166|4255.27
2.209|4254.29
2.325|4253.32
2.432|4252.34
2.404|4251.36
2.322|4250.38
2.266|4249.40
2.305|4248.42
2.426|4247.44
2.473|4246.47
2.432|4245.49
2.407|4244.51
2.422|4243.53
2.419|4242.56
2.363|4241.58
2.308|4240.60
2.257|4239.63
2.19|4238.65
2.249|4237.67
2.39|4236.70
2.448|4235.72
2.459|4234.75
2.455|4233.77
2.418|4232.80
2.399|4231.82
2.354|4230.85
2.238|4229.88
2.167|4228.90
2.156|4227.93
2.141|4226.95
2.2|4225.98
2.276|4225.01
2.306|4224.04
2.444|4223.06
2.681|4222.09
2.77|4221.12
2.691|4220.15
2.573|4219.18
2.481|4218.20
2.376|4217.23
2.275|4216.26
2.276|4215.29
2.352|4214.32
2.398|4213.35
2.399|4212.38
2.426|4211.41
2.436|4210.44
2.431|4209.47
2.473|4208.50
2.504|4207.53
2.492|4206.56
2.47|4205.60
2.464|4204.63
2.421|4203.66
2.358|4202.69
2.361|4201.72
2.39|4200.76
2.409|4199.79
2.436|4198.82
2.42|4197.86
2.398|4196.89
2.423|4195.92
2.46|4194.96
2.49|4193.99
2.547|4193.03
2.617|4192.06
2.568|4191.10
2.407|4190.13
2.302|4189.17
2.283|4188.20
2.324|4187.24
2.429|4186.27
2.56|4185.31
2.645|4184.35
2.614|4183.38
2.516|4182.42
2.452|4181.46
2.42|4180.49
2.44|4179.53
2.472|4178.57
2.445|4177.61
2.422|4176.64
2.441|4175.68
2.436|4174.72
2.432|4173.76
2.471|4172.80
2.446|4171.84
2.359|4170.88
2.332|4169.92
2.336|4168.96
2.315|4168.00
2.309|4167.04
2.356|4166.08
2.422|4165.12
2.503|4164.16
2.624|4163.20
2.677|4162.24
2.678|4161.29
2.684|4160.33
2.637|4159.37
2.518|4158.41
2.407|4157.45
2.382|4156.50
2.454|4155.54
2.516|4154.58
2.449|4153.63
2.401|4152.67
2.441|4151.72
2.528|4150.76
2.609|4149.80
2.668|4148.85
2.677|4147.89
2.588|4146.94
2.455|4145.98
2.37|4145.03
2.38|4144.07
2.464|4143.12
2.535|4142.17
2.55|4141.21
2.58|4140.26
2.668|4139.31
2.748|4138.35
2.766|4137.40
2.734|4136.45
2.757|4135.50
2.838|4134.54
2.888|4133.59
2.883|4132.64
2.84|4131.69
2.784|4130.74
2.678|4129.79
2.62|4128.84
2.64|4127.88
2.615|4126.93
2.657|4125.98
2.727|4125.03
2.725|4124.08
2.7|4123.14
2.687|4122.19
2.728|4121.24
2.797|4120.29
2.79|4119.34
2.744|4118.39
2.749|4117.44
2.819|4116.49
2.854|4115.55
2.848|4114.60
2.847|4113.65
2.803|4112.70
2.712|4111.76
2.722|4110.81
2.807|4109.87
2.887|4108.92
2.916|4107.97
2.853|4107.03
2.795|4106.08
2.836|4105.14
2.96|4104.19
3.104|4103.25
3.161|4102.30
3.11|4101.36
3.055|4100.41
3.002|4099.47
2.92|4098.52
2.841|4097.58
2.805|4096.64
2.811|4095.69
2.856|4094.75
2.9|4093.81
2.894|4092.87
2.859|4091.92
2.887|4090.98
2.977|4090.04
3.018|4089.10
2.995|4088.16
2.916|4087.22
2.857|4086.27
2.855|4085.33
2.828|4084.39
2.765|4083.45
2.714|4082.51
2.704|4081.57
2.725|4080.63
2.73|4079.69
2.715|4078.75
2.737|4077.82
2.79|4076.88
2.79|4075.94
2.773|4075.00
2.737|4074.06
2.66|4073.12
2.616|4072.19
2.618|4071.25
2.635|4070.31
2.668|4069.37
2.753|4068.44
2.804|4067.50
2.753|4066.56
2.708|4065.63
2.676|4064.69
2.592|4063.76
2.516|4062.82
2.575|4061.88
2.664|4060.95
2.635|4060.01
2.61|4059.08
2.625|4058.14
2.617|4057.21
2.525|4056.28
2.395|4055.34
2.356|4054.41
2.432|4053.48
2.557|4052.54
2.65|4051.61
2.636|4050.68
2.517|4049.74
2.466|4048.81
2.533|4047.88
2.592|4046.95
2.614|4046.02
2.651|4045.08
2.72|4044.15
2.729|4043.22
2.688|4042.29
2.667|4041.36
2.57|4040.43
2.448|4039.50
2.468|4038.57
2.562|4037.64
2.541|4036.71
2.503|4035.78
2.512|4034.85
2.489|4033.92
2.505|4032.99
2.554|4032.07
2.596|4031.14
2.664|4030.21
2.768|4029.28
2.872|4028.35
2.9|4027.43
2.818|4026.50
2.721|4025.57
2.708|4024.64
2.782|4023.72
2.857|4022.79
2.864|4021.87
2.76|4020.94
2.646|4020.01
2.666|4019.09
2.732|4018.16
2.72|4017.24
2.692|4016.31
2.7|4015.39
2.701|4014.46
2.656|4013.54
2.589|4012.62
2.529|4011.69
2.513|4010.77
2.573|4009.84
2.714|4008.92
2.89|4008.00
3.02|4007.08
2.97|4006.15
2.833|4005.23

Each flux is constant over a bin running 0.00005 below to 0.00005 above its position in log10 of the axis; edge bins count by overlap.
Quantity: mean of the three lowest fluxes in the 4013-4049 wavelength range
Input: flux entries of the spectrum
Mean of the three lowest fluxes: 2.5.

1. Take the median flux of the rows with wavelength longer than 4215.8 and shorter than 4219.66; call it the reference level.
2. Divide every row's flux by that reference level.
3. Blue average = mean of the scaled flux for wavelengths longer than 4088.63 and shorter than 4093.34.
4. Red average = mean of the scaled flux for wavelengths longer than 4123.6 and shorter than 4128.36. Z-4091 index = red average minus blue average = -0.10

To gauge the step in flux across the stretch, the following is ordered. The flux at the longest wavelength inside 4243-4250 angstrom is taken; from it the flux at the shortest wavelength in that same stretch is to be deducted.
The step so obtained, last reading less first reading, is -0.16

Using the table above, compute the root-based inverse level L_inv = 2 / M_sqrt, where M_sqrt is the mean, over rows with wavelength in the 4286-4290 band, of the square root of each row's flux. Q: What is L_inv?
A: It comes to 1.31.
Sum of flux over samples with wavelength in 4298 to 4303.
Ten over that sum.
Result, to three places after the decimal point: 0.812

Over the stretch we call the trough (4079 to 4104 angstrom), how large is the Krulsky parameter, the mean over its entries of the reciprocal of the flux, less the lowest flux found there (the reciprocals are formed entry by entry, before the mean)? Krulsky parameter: -2.36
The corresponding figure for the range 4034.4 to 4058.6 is -1.96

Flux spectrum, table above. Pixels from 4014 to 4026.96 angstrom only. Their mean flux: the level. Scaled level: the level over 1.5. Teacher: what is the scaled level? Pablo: 1.83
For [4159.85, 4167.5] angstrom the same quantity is 1.69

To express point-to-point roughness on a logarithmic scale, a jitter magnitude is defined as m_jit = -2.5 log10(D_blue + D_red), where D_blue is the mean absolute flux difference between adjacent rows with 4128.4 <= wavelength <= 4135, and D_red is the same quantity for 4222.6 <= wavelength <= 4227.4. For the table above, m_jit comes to 2.23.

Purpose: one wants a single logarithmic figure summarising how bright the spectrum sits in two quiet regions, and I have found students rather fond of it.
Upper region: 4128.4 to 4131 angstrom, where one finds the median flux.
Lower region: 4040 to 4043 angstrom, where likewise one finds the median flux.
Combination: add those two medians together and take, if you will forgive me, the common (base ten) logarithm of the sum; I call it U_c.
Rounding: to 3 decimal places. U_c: 0.728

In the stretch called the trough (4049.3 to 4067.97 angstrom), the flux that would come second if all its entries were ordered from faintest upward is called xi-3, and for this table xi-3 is 2.395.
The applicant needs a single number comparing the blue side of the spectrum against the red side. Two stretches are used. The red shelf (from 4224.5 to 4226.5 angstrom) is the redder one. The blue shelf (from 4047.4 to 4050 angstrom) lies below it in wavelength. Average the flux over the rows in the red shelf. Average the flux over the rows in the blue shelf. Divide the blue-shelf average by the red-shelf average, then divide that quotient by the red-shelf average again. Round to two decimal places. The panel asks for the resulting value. 0.50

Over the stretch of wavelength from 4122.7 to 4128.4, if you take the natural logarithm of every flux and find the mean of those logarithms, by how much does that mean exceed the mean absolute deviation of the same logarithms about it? 0.97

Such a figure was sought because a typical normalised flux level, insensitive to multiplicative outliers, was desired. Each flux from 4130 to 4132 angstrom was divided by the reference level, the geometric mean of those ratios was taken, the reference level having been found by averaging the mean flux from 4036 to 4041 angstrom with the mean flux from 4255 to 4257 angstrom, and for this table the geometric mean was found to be 1.20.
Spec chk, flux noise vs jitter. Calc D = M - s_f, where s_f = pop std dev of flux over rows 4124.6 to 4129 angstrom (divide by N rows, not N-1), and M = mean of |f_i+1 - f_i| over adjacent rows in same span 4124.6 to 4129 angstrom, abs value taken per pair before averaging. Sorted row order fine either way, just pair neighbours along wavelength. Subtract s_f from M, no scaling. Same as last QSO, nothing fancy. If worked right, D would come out -0.001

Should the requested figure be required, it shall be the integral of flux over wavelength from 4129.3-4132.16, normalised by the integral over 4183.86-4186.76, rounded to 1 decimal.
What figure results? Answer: 1.1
